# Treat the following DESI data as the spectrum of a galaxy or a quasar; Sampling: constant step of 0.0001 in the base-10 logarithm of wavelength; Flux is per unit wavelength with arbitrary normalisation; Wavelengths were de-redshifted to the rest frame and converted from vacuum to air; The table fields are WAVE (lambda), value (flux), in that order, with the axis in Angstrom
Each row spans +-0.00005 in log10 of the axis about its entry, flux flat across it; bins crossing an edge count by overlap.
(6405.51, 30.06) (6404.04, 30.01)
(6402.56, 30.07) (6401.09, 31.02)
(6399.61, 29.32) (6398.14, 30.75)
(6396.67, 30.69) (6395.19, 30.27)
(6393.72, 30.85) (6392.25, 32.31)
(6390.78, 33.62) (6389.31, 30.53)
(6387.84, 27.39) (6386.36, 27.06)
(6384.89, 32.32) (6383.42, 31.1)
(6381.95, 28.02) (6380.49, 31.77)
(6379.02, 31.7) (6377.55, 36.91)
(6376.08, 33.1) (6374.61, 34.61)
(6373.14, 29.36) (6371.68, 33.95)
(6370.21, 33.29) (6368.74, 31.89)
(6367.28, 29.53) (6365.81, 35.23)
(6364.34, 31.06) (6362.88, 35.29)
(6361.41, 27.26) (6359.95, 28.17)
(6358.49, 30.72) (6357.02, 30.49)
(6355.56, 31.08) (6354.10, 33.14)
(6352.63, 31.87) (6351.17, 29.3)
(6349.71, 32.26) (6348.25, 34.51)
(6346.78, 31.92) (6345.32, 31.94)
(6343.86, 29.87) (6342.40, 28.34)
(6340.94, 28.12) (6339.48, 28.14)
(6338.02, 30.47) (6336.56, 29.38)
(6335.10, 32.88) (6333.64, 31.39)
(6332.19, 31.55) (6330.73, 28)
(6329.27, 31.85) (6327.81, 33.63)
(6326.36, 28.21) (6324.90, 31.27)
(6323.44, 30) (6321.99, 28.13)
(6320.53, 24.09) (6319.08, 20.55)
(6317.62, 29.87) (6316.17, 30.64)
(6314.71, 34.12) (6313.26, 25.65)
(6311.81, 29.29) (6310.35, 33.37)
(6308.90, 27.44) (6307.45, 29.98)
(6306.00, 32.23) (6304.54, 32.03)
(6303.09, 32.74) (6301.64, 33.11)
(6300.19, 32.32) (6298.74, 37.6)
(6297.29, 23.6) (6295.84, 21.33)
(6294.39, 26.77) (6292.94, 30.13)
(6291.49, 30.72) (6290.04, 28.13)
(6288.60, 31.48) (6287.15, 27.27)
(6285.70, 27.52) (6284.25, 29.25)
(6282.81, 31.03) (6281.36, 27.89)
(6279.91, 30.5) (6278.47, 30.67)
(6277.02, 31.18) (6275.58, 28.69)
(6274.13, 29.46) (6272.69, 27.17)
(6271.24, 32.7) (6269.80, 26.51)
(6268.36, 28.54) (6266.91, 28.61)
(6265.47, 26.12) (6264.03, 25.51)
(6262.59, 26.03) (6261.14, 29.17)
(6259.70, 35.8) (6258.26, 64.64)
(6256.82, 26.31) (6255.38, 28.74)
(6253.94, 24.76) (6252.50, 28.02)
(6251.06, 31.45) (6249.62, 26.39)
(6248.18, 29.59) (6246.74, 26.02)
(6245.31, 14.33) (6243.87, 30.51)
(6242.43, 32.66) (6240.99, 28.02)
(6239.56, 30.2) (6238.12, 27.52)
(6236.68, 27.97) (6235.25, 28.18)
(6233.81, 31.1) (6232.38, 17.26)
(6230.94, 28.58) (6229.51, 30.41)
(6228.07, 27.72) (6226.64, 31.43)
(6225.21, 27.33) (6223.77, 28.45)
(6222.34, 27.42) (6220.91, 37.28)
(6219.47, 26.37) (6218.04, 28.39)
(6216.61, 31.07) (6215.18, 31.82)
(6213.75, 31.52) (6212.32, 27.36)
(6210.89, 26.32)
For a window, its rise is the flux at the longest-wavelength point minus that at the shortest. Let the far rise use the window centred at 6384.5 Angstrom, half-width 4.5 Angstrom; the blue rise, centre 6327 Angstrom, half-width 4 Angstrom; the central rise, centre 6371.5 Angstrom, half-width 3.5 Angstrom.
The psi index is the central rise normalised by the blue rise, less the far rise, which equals 3.0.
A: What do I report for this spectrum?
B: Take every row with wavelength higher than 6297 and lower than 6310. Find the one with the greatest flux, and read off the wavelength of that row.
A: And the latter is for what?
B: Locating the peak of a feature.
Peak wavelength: 6298.74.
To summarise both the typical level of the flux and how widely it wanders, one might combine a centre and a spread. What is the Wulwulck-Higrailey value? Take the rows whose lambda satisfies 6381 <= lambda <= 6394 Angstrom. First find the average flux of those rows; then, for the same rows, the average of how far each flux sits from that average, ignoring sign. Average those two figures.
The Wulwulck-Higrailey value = 16.1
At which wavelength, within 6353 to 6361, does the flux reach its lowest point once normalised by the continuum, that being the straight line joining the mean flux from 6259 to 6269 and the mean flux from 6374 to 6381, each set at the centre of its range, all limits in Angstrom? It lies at 6359.95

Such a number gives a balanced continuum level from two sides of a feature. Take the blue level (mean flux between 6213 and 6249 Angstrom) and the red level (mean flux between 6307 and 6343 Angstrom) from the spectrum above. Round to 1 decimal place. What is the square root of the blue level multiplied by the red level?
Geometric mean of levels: 28.9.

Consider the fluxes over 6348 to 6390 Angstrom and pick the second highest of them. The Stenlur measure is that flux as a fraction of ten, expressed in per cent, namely 353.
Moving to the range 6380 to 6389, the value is 318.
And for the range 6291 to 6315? 341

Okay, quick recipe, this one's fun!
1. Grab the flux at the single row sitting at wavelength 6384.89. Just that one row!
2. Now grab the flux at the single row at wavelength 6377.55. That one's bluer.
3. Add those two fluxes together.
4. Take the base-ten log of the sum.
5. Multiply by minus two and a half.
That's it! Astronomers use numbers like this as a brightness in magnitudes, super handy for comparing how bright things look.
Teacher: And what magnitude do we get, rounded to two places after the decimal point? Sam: -4.60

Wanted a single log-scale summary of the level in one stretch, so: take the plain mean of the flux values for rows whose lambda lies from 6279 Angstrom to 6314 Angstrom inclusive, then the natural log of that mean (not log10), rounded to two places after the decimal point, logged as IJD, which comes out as 3.39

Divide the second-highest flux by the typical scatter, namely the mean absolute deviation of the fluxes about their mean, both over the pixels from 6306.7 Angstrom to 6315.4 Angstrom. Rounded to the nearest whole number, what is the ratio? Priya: 13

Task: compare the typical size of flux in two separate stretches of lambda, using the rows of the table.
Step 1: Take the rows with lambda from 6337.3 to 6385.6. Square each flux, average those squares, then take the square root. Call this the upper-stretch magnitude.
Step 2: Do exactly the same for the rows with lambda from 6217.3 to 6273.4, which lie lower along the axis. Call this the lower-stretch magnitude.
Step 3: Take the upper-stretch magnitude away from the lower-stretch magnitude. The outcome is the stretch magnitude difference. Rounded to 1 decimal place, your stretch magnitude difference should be -1.6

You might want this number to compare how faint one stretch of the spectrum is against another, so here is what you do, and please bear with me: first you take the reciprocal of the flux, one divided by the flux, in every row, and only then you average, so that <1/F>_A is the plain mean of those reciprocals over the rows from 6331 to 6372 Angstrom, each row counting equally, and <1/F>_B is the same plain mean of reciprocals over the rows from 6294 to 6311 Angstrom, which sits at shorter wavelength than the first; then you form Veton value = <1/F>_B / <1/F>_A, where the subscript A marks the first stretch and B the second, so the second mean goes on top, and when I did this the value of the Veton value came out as 1.05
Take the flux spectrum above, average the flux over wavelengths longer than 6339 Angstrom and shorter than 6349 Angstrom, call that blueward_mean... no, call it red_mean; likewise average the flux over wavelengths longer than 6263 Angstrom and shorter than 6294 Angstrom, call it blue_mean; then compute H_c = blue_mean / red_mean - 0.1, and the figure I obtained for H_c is 0.85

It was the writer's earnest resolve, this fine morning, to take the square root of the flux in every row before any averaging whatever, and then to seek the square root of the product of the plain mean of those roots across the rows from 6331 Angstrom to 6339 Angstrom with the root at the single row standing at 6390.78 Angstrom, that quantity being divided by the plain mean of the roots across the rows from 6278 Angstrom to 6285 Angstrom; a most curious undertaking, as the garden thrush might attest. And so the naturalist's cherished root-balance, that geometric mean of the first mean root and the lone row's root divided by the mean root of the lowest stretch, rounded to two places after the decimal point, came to 1.04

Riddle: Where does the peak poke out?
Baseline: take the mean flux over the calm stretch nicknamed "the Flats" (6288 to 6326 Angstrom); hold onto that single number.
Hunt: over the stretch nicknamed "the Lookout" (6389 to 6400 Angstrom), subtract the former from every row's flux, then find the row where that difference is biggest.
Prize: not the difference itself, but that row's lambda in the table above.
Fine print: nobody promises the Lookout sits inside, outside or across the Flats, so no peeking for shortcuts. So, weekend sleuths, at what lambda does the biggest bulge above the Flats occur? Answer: 6390.78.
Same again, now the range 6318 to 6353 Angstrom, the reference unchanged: 6348.25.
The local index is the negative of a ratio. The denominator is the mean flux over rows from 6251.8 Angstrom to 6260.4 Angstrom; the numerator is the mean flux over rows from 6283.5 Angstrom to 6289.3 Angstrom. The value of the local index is -0.83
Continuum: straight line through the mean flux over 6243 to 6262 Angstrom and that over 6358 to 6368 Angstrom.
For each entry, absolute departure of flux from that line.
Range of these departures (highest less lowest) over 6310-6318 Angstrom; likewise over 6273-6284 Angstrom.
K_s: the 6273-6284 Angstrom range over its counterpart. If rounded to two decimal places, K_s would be 0.53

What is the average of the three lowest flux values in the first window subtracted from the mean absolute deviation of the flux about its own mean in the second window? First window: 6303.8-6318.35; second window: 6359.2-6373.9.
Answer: -25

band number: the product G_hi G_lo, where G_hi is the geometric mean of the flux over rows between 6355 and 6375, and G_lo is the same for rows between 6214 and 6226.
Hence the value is 931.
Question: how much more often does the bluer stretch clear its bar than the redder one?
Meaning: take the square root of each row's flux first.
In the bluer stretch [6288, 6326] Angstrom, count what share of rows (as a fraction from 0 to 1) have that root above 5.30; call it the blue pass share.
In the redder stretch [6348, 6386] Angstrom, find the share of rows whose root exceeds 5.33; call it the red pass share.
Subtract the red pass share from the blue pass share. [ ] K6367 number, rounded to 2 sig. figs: -0.15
